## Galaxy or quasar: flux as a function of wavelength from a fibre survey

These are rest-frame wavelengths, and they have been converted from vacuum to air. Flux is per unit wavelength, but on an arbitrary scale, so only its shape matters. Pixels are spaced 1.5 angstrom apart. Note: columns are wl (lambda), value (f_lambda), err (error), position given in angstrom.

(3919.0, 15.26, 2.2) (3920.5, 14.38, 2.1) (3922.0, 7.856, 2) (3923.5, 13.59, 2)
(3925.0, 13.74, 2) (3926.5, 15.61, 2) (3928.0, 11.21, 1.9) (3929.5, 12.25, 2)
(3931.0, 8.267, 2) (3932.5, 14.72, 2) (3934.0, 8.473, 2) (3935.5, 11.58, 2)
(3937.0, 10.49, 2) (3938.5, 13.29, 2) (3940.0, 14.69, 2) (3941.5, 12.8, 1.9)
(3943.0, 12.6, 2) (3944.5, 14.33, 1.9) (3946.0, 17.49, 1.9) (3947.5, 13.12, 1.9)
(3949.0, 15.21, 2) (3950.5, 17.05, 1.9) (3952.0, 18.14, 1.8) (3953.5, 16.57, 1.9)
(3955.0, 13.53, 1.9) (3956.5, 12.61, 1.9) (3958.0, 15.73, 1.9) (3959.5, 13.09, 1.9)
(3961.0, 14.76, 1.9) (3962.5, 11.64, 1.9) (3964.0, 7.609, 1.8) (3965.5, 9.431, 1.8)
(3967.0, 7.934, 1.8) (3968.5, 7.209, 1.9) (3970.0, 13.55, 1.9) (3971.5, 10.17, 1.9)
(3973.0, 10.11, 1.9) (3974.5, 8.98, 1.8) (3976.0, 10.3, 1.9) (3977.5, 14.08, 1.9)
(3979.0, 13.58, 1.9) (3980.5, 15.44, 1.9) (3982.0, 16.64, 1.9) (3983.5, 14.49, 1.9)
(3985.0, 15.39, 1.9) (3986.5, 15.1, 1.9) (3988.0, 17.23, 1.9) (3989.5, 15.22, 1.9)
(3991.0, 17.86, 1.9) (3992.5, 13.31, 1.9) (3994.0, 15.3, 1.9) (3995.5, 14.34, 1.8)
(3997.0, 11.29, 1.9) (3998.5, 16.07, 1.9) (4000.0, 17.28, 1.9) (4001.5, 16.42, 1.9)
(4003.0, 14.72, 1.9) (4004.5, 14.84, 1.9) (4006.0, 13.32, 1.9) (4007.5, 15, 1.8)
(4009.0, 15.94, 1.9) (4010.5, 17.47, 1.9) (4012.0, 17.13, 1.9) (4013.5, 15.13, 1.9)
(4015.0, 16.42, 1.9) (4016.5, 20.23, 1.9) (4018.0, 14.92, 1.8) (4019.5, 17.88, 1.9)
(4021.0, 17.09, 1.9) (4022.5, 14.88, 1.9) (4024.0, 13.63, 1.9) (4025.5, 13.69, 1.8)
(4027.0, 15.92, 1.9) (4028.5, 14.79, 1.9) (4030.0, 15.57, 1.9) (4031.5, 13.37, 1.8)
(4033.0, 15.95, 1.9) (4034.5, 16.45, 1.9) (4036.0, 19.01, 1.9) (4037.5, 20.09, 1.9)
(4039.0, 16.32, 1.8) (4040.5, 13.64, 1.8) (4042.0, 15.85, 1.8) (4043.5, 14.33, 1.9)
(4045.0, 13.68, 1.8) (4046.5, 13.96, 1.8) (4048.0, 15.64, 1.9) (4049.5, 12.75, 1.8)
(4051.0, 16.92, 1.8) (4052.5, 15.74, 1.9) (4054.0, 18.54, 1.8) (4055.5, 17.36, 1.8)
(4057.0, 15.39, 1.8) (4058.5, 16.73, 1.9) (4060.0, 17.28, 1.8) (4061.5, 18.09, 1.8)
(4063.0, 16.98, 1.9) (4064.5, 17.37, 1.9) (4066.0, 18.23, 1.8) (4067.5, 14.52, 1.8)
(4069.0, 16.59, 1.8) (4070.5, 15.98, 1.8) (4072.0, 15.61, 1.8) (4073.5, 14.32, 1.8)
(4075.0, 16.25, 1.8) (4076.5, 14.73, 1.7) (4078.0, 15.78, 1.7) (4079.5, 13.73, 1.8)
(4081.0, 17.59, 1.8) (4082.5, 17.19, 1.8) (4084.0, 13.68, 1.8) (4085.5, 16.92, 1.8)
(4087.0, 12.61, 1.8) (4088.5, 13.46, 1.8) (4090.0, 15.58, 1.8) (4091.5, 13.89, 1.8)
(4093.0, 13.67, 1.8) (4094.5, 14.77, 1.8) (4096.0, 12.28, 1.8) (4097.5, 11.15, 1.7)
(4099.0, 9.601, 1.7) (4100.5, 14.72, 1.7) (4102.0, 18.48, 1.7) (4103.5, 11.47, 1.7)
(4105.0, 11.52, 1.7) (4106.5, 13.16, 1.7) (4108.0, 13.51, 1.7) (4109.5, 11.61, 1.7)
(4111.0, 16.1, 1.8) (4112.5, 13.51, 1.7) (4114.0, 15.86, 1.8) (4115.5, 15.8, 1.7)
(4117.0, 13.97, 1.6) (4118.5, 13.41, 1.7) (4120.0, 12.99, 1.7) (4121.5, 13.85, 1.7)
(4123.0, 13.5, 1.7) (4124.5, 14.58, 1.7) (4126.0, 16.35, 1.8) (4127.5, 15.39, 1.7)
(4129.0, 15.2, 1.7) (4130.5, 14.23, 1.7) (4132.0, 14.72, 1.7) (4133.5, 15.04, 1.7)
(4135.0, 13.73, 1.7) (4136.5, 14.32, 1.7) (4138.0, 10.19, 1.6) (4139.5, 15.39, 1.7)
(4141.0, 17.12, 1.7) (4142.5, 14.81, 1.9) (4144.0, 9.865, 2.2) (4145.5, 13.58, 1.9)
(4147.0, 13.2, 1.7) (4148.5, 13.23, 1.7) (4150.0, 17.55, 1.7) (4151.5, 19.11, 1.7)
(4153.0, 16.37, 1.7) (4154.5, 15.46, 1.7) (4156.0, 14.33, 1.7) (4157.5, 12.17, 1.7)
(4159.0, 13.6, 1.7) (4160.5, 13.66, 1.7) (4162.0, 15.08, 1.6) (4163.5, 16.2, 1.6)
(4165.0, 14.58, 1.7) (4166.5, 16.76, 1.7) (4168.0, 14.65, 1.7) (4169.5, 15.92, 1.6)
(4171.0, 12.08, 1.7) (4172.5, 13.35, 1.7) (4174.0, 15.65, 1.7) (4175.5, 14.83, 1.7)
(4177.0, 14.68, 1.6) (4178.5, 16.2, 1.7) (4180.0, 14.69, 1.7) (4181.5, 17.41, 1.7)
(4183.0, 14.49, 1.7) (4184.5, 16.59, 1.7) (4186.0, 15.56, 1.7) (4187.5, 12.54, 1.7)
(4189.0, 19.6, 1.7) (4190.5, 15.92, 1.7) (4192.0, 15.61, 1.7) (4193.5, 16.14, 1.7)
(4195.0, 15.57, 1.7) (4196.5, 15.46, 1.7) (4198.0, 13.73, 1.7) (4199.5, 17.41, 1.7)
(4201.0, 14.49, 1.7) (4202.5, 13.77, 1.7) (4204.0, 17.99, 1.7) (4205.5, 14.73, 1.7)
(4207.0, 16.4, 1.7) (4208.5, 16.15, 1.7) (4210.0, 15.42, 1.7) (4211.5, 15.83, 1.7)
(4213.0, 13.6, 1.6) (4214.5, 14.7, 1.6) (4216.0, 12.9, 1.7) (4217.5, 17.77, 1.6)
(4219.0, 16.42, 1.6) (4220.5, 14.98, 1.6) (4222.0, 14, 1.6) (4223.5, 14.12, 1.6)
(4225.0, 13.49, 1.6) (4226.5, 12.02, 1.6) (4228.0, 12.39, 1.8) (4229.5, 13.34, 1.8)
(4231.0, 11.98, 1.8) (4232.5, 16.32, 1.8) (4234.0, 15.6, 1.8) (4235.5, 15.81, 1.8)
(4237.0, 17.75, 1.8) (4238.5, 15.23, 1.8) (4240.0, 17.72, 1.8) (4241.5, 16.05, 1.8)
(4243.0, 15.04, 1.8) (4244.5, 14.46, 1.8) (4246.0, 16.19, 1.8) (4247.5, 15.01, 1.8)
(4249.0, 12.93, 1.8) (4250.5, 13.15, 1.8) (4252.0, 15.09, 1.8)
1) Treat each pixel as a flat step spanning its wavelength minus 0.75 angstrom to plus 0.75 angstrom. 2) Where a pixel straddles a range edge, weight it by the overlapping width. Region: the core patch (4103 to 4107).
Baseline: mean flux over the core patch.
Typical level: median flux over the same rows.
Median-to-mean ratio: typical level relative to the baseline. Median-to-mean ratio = 0.96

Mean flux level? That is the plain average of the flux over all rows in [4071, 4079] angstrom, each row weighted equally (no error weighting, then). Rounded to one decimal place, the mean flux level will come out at 15.3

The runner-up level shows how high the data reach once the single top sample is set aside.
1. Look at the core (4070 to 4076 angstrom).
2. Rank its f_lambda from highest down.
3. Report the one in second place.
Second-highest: 15.98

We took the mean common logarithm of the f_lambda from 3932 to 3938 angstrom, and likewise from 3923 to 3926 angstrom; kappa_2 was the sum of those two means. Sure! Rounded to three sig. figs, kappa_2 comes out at 2.18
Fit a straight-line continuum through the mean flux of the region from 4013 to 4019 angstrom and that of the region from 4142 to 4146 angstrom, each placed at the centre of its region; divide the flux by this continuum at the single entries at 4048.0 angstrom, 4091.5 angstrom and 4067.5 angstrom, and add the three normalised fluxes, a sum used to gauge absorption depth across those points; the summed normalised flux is 2.93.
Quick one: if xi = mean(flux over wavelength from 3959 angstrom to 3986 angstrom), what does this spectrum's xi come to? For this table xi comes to 11.9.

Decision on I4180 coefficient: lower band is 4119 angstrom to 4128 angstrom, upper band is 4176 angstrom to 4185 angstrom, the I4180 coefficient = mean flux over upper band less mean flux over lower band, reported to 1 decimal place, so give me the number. 1.2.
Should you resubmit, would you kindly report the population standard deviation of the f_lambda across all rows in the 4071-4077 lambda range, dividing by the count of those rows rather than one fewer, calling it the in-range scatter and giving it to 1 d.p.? 0.8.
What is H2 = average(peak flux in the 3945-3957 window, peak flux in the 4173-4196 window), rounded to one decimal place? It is 18.9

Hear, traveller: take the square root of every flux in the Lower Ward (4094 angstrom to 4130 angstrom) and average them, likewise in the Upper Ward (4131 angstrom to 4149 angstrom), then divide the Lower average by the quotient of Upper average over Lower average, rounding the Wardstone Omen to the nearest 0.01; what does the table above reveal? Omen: 3.73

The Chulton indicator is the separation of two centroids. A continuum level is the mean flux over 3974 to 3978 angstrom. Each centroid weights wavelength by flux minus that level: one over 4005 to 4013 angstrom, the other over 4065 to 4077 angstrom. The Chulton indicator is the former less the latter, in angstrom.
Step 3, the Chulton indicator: -61.1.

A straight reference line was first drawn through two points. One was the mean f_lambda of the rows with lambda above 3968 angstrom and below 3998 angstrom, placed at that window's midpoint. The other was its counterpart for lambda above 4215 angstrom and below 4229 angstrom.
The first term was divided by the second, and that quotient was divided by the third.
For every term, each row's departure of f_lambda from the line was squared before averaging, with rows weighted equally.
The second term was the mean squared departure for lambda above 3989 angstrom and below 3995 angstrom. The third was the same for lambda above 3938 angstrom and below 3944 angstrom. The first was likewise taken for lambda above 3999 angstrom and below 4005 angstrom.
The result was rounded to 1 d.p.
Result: 1.5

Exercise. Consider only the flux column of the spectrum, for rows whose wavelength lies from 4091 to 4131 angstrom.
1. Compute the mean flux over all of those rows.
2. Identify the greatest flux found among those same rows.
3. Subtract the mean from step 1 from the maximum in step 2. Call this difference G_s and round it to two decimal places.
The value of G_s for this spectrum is 4.61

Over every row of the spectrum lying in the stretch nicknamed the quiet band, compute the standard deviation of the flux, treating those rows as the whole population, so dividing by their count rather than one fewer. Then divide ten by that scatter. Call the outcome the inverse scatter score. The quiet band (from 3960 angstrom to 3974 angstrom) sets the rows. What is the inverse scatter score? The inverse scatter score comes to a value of 4.0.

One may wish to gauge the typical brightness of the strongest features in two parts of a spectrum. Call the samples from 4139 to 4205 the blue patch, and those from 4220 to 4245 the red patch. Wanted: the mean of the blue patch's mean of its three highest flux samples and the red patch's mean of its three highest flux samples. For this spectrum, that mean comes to 18.1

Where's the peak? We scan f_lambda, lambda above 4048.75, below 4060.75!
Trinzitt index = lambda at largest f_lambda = 4054.0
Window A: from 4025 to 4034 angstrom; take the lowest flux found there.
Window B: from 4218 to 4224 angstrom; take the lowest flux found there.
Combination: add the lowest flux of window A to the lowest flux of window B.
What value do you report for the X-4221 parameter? 27.4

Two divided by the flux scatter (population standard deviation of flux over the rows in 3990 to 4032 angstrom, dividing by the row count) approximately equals 1.11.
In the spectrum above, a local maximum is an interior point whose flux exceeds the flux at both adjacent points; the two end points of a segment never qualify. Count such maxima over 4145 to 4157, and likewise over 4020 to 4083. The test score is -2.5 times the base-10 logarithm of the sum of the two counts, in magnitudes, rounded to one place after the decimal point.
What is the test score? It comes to -2.9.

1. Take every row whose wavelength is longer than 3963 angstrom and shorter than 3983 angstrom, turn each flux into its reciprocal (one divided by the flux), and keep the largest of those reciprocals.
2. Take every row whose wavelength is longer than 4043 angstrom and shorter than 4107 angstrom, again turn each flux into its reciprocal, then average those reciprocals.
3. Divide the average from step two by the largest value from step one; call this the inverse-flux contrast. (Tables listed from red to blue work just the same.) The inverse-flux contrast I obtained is 0.49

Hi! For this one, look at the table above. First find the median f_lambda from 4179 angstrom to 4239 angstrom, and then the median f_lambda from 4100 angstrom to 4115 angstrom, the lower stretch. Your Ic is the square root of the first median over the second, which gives 1.07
